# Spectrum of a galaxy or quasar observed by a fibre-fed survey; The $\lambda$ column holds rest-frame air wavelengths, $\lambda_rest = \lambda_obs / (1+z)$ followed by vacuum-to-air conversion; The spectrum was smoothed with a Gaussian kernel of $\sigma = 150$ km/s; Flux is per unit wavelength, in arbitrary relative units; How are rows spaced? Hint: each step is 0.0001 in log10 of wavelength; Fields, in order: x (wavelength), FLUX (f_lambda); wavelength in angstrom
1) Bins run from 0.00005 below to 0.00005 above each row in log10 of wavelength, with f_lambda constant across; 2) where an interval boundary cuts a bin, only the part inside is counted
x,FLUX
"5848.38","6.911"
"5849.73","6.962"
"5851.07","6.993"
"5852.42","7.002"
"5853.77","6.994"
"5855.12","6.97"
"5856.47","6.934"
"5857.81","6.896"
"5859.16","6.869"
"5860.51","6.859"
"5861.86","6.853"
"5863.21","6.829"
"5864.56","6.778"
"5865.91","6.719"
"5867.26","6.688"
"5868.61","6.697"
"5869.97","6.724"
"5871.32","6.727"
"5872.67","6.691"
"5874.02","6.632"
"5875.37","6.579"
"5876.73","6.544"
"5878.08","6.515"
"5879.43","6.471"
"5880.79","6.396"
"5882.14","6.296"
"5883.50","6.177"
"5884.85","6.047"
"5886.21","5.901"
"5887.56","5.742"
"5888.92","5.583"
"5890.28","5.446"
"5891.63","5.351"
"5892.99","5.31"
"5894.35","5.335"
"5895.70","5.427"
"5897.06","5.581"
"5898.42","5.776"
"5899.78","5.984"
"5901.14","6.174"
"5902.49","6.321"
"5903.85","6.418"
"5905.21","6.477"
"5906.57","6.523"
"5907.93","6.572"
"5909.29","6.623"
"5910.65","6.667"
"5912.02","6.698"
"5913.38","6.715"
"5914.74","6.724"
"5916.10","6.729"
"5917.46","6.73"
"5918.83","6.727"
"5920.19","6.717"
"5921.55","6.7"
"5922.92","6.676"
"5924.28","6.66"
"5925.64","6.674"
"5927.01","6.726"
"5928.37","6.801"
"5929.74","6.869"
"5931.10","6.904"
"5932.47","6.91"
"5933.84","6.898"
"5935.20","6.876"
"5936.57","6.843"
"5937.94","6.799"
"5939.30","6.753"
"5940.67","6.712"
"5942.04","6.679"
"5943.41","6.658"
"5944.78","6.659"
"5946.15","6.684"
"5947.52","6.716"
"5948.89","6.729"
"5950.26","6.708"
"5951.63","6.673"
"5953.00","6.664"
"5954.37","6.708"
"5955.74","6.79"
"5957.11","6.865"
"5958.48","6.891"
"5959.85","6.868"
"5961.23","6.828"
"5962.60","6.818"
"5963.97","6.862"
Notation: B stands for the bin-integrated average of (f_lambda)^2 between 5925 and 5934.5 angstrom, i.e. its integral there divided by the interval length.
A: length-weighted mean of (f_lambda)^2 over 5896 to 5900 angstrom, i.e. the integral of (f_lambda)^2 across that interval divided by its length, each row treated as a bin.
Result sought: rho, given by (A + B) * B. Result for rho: 3694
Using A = 33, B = 46.6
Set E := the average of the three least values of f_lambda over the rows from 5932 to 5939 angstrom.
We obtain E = 6.8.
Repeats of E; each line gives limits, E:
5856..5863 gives 6.9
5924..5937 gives 6.7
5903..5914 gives 6.5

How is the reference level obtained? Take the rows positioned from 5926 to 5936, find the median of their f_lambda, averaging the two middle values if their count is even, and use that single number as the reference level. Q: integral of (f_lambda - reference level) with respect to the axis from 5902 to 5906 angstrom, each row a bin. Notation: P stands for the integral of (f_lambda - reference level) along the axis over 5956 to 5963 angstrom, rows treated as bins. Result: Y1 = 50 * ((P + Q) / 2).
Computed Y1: -51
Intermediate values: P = -0.2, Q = -1.9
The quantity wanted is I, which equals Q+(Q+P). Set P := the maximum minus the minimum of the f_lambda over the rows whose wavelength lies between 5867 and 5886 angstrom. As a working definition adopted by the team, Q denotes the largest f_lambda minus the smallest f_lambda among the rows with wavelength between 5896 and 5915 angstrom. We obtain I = 3.0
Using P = 0.7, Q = 1.14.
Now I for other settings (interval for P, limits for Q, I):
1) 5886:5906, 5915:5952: 1.7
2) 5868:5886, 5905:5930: 1.5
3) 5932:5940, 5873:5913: 2.9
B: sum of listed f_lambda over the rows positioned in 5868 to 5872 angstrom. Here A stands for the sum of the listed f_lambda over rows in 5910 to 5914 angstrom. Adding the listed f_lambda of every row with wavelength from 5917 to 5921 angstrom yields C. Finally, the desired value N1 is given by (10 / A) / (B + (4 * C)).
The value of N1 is 0.0049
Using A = 20.1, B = 20.1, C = 20.2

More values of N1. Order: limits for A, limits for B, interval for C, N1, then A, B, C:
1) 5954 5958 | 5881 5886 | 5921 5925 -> 0.0050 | 20.4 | 18.5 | 20.0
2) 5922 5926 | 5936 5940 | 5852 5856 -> 0.0048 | 20.0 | 20.4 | 21.0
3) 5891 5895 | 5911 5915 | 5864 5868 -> 0.0062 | 16.0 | 20.1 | 20.2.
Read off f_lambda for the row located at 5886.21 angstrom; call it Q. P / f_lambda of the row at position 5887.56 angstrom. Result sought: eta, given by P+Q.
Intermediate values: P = 5.742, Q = 5.901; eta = 11.6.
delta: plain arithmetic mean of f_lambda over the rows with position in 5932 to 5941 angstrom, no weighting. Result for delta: 6.83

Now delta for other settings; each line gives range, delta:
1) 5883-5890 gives 5.89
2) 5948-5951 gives 6.72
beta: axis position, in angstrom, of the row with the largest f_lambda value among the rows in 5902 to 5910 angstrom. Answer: 5909.29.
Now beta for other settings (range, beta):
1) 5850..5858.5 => 5852.42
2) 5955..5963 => 5958.48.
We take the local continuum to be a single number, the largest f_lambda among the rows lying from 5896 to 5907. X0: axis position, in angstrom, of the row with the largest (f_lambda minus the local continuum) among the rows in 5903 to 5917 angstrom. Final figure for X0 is 5916.10 angstrom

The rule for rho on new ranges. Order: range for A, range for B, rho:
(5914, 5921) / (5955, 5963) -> 4314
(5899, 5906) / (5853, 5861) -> 4186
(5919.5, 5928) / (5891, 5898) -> 2176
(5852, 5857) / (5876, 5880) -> 3859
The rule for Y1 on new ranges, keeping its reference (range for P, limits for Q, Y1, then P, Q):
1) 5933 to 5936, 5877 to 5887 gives -153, 0.0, -6.1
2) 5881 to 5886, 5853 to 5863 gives -80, -3.5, 0.3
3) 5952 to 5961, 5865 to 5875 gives -63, -0.7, -1.8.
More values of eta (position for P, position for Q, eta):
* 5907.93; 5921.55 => 13.3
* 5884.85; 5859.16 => 12.9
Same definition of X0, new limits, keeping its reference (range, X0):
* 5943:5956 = 5955.74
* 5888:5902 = 5901.14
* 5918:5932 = 5931.10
